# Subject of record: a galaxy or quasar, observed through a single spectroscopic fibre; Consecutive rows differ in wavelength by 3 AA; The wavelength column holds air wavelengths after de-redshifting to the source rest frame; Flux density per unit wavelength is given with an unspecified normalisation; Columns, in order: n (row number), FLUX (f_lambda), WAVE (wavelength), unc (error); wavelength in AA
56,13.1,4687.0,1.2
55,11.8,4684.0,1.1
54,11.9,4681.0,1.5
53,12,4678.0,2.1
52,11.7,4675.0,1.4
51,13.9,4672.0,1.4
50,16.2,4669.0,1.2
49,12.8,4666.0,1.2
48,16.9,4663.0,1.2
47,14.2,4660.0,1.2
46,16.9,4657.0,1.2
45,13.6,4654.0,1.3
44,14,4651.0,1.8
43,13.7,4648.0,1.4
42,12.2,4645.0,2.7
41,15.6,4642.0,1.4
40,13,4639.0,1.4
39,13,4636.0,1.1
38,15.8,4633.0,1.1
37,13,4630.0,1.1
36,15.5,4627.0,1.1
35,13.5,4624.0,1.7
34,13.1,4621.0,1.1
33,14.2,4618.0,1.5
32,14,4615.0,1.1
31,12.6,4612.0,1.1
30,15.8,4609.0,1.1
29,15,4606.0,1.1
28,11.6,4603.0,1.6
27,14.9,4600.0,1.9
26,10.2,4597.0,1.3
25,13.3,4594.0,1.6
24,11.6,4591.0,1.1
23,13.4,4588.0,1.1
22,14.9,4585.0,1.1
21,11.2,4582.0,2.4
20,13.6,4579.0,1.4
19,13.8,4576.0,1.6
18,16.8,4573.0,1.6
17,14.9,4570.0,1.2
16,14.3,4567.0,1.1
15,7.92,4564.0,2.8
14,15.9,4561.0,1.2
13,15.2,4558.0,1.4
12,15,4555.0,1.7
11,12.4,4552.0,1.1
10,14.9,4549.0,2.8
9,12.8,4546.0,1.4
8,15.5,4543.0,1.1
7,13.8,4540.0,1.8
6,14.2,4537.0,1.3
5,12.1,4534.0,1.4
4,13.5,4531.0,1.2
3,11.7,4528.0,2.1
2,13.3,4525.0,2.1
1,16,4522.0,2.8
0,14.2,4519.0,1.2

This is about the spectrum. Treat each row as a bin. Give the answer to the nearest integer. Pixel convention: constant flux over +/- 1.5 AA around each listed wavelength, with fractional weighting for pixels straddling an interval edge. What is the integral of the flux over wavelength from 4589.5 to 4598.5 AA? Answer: 105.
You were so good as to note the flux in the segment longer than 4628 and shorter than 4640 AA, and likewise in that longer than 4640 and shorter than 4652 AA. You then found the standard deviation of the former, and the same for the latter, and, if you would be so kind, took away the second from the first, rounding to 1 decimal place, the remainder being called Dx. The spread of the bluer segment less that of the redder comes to 0.0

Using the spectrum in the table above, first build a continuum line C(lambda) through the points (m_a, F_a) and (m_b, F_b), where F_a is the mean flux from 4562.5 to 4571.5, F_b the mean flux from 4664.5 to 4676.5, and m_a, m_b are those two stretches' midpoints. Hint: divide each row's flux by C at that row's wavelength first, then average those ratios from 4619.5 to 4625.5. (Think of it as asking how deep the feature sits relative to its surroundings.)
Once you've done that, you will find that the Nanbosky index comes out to 1.02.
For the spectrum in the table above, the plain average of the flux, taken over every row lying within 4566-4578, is 14.9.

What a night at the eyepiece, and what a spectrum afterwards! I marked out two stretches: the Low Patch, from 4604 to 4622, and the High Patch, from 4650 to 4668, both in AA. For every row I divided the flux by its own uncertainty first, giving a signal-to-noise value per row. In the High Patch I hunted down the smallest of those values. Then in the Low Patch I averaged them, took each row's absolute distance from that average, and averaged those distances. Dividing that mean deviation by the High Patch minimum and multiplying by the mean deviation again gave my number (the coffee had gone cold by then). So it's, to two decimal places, 0.22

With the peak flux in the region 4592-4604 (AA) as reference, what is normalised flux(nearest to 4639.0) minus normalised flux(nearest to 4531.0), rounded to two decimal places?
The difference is -0.03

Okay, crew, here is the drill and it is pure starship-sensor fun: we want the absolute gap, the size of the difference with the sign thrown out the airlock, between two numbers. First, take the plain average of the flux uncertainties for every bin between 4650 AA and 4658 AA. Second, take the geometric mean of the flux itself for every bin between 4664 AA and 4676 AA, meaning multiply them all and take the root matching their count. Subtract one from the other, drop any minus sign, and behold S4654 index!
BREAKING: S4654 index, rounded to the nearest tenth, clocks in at 12.1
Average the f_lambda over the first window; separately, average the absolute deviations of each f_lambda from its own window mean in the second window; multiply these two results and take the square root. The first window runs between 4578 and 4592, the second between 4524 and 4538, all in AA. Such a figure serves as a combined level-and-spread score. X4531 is 3.3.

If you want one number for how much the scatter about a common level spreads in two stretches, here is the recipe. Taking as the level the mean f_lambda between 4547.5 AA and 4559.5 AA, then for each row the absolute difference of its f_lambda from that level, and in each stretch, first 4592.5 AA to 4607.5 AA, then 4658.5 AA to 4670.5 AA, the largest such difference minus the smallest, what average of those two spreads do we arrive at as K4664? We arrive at 3.0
